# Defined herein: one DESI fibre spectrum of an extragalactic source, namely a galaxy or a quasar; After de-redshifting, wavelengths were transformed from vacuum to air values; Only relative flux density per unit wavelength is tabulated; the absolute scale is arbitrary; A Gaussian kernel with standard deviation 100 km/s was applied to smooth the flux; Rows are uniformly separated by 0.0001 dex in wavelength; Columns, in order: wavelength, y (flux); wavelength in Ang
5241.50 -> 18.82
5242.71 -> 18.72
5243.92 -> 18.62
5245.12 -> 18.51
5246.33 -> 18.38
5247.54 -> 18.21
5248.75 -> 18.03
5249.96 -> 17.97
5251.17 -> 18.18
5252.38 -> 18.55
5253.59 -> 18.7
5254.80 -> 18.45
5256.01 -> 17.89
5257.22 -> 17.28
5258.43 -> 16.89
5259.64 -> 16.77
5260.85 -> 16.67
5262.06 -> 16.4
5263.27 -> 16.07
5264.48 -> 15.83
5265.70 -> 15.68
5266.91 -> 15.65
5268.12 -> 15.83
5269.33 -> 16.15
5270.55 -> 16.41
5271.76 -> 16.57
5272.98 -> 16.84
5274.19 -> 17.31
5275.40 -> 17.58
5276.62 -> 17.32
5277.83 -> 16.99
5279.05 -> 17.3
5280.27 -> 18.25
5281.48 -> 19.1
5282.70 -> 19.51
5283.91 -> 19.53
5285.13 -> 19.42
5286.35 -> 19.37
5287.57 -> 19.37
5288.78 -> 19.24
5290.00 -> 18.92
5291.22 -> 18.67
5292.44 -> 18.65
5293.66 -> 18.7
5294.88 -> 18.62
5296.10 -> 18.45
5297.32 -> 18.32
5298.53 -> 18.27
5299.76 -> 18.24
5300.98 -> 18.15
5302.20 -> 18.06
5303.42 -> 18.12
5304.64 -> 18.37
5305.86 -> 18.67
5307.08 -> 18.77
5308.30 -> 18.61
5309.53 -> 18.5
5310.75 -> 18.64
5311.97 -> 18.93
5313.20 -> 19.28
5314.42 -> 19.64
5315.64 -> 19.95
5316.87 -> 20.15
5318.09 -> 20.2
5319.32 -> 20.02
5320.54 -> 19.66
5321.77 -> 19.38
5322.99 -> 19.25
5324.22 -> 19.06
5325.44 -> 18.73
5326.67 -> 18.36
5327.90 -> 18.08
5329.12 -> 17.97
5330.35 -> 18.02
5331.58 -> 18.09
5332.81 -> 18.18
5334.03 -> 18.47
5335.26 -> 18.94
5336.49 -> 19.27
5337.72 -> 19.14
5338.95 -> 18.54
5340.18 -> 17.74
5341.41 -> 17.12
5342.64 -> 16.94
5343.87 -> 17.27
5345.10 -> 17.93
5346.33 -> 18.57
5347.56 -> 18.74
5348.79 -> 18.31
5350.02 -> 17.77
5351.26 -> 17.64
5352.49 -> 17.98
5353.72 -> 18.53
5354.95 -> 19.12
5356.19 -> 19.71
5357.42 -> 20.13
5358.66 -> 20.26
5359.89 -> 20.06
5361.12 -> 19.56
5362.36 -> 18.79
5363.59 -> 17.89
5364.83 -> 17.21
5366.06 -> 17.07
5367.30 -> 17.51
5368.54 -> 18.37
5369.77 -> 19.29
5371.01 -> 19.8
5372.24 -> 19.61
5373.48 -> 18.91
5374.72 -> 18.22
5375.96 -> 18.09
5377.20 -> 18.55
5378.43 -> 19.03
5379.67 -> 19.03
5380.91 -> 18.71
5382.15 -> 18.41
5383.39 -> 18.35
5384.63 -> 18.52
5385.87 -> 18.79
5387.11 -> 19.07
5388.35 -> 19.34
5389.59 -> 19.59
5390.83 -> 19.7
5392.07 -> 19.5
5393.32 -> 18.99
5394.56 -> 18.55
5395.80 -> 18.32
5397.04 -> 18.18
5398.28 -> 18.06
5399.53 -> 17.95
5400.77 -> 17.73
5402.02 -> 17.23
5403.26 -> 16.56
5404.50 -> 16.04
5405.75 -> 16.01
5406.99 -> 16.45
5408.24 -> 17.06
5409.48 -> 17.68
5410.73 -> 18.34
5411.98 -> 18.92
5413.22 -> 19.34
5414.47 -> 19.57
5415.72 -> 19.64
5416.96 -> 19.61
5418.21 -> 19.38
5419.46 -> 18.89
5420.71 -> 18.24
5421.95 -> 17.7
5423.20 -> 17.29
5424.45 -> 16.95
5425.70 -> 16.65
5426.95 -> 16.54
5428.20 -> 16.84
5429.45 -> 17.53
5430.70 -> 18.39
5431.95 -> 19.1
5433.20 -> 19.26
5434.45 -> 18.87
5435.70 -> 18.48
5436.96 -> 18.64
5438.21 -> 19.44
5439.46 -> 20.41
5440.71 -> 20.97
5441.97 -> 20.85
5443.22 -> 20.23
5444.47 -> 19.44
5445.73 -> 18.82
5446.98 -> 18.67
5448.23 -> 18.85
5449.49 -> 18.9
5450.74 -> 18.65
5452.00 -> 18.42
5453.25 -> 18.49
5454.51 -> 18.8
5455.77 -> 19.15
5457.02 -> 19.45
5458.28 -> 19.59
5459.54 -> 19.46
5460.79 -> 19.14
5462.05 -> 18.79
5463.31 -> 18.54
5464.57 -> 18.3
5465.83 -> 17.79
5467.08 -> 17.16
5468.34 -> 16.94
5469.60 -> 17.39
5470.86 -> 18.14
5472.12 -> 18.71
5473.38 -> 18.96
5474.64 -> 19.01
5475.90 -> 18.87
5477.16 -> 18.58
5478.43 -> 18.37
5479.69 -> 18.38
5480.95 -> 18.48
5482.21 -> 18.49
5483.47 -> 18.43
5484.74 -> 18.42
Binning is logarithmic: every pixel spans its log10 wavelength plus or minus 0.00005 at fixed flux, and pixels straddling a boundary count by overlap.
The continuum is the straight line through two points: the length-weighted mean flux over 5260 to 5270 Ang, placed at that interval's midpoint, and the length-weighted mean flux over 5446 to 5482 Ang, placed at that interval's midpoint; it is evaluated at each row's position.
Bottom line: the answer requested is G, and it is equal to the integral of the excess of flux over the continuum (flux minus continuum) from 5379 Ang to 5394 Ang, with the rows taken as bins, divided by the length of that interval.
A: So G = 1.40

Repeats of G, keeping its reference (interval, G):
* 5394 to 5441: 0.17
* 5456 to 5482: -0.13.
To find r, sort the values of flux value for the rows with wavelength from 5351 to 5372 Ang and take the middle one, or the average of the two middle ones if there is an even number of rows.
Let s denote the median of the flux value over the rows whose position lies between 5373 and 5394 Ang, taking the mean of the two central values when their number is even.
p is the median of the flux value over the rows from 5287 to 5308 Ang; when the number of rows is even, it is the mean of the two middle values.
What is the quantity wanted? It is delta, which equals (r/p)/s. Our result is 0.0534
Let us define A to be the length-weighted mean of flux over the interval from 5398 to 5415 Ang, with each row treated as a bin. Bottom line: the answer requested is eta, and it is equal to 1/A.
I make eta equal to 0.0568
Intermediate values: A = 17.6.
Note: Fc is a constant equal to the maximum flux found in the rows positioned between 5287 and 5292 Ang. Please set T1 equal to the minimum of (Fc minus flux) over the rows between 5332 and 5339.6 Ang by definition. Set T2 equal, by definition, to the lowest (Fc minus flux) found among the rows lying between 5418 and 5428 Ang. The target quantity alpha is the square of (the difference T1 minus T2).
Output 0.0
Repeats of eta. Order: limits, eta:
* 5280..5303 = 0.0532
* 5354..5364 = 0.0514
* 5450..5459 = 0.0528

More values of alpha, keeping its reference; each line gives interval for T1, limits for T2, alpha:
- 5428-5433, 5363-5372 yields 0.5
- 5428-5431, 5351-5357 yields 1.7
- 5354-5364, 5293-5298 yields 2.4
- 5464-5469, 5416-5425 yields 1.7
